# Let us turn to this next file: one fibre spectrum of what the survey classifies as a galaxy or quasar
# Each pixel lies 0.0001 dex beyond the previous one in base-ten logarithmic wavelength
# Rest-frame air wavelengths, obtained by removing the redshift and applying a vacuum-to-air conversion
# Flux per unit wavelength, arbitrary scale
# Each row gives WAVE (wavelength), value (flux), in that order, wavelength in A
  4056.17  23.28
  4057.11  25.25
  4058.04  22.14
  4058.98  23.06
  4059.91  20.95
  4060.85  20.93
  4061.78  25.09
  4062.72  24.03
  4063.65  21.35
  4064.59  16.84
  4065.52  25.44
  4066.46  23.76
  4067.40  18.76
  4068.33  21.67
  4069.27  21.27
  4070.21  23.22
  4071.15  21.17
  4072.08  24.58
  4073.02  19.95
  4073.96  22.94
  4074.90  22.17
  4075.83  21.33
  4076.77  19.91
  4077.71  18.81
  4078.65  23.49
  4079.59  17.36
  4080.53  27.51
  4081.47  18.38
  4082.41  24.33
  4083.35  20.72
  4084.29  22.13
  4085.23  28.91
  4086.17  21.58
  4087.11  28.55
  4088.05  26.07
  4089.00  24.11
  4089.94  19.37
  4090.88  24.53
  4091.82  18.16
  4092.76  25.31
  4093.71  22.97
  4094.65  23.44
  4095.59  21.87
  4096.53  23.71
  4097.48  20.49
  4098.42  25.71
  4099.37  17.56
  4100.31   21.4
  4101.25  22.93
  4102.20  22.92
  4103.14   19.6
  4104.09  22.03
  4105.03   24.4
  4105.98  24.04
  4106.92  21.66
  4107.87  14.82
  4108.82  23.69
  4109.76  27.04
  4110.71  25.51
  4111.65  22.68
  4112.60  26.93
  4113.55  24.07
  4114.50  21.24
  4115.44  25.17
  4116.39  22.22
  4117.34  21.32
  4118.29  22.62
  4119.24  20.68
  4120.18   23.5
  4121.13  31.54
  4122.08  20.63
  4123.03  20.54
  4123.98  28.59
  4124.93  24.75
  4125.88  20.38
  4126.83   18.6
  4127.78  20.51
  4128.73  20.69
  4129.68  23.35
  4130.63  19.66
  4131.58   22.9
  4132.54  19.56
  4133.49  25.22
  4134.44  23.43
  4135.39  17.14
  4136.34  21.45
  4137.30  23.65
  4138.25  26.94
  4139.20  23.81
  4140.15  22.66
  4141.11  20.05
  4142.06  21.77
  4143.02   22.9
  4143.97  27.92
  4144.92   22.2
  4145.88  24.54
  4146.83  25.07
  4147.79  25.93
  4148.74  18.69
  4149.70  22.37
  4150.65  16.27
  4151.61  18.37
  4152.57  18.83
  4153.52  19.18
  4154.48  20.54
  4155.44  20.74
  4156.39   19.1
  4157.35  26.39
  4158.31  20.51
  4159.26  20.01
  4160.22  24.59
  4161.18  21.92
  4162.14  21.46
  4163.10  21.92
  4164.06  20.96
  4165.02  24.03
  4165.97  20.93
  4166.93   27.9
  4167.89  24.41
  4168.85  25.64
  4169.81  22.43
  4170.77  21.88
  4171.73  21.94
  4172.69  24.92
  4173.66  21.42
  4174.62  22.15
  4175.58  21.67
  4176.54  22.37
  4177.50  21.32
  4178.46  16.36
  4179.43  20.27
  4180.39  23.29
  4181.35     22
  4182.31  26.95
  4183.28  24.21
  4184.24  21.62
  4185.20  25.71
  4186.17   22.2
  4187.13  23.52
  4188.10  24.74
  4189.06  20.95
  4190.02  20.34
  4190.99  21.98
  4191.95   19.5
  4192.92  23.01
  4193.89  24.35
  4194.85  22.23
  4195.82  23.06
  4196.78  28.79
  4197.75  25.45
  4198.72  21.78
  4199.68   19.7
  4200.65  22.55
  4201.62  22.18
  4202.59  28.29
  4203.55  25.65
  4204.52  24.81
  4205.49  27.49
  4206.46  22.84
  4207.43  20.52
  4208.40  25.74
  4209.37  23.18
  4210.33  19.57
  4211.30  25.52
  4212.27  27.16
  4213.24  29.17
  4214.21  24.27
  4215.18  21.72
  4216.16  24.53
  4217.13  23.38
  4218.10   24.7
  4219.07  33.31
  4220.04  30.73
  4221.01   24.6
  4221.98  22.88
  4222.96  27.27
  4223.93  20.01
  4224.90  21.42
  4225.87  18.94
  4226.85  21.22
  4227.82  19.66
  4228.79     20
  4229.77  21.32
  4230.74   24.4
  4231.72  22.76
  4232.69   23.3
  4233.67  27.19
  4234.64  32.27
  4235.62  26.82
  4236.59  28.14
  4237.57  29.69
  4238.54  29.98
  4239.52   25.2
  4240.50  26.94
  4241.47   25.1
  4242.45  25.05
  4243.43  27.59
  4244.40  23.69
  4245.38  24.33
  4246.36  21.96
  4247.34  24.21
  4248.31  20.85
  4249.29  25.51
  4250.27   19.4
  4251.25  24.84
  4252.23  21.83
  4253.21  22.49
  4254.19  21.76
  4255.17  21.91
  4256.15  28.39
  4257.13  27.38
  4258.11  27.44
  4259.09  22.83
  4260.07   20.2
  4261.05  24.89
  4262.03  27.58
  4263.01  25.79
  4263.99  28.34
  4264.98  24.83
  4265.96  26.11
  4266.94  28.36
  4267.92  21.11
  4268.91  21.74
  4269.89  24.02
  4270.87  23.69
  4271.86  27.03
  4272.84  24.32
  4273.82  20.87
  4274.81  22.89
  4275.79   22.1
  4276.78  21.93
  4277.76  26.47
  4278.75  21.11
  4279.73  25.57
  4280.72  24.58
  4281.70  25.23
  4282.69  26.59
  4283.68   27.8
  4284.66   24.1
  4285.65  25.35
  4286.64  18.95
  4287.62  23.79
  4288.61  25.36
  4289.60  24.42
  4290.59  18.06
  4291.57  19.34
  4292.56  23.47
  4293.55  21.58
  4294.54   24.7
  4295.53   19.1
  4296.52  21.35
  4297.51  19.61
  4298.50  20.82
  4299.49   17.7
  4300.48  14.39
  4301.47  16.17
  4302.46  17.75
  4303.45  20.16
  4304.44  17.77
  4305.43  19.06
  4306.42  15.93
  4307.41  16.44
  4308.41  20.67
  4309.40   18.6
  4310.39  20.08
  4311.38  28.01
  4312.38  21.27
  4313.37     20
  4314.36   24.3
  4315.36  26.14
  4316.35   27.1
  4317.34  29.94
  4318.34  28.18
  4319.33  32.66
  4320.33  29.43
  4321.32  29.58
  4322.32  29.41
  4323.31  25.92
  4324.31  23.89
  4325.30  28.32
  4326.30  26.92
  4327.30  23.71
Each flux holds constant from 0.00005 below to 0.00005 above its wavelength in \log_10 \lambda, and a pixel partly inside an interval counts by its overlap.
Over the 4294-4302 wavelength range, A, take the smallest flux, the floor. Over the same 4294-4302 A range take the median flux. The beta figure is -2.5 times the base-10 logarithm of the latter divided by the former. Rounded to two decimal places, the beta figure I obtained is -0.32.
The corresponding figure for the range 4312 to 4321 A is -0.33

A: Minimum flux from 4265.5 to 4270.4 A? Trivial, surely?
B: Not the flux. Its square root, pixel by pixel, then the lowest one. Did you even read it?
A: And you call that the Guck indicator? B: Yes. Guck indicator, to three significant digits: 4.59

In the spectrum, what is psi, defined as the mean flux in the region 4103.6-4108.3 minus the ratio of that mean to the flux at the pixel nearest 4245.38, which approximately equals 20.5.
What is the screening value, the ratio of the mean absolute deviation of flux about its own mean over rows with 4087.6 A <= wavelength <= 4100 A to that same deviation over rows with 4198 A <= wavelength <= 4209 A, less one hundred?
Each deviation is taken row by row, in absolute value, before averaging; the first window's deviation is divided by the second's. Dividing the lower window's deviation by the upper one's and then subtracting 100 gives -99.0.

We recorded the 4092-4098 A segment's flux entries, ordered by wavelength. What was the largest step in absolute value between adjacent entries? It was 3.2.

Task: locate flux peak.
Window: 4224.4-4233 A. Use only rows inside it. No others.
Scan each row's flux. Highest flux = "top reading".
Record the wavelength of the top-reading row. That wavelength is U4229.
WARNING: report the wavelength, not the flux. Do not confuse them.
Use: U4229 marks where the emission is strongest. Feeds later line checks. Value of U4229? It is 4230.74 A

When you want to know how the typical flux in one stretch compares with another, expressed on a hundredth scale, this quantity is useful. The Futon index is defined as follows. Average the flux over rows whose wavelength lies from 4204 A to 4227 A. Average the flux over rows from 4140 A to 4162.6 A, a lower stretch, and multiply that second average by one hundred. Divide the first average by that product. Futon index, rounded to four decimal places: 0.0112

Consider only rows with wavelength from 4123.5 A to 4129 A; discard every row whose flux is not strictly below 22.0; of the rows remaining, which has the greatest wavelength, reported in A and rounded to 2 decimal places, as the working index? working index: 4128.73 A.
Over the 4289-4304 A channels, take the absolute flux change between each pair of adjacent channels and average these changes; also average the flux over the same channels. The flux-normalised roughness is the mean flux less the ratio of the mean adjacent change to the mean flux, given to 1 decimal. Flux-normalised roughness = 19.8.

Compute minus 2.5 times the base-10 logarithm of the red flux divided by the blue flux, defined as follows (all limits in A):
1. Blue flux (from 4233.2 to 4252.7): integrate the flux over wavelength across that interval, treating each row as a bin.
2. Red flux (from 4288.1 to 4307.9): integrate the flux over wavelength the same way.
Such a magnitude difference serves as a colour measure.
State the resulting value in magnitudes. 0.27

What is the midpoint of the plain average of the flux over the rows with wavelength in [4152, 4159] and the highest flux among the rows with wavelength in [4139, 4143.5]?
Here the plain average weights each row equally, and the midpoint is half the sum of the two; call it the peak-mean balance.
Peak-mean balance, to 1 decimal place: 22.3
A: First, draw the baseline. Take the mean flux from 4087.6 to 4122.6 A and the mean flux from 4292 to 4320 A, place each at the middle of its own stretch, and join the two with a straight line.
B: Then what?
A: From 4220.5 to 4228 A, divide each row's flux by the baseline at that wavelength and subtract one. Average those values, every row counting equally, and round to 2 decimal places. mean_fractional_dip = 0.00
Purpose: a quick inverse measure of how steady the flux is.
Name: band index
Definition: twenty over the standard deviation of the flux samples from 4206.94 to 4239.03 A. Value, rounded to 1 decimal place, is 5.2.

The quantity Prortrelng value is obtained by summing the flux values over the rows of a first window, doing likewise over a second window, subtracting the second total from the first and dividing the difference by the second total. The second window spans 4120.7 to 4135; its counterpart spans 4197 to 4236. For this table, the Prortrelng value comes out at 1.8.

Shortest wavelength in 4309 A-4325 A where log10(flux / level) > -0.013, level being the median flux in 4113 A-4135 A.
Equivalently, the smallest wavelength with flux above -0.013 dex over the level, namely 4311.38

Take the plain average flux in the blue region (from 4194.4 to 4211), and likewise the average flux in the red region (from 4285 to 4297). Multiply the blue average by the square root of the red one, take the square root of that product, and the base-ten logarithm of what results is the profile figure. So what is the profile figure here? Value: 1.02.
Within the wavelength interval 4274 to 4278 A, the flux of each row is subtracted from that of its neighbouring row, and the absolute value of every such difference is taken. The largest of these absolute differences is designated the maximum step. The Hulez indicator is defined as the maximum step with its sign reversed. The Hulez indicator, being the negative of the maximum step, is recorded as -4.5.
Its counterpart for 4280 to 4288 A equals -6.4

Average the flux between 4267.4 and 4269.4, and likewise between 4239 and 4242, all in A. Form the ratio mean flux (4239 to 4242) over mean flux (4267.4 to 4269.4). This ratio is 1.20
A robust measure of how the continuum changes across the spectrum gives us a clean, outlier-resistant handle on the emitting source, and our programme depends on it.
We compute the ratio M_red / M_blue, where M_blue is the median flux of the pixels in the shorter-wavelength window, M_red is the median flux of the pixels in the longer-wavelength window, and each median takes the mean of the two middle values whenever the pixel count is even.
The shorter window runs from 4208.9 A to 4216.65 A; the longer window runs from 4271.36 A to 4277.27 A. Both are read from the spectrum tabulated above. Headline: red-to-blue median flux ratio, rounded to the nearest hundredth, 0.92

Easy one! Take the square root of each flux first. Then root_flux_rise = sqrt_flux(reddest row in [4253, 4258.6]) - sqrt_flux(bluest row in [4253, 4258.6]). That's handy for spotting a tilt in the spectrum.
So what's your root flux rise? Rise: 0.50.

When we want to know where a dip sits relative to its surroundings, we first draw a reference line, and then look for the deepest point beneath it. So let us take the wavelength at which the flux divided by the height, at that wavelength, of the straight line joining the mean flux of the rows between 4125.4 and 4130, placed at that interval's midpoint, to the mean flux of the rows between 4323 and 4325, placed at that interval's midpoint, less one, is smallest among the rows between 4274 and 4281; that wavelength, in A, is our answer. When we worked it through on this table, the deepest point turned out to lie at 4278.75 A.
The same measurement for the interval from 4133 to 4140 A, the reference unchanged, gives 4135.39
